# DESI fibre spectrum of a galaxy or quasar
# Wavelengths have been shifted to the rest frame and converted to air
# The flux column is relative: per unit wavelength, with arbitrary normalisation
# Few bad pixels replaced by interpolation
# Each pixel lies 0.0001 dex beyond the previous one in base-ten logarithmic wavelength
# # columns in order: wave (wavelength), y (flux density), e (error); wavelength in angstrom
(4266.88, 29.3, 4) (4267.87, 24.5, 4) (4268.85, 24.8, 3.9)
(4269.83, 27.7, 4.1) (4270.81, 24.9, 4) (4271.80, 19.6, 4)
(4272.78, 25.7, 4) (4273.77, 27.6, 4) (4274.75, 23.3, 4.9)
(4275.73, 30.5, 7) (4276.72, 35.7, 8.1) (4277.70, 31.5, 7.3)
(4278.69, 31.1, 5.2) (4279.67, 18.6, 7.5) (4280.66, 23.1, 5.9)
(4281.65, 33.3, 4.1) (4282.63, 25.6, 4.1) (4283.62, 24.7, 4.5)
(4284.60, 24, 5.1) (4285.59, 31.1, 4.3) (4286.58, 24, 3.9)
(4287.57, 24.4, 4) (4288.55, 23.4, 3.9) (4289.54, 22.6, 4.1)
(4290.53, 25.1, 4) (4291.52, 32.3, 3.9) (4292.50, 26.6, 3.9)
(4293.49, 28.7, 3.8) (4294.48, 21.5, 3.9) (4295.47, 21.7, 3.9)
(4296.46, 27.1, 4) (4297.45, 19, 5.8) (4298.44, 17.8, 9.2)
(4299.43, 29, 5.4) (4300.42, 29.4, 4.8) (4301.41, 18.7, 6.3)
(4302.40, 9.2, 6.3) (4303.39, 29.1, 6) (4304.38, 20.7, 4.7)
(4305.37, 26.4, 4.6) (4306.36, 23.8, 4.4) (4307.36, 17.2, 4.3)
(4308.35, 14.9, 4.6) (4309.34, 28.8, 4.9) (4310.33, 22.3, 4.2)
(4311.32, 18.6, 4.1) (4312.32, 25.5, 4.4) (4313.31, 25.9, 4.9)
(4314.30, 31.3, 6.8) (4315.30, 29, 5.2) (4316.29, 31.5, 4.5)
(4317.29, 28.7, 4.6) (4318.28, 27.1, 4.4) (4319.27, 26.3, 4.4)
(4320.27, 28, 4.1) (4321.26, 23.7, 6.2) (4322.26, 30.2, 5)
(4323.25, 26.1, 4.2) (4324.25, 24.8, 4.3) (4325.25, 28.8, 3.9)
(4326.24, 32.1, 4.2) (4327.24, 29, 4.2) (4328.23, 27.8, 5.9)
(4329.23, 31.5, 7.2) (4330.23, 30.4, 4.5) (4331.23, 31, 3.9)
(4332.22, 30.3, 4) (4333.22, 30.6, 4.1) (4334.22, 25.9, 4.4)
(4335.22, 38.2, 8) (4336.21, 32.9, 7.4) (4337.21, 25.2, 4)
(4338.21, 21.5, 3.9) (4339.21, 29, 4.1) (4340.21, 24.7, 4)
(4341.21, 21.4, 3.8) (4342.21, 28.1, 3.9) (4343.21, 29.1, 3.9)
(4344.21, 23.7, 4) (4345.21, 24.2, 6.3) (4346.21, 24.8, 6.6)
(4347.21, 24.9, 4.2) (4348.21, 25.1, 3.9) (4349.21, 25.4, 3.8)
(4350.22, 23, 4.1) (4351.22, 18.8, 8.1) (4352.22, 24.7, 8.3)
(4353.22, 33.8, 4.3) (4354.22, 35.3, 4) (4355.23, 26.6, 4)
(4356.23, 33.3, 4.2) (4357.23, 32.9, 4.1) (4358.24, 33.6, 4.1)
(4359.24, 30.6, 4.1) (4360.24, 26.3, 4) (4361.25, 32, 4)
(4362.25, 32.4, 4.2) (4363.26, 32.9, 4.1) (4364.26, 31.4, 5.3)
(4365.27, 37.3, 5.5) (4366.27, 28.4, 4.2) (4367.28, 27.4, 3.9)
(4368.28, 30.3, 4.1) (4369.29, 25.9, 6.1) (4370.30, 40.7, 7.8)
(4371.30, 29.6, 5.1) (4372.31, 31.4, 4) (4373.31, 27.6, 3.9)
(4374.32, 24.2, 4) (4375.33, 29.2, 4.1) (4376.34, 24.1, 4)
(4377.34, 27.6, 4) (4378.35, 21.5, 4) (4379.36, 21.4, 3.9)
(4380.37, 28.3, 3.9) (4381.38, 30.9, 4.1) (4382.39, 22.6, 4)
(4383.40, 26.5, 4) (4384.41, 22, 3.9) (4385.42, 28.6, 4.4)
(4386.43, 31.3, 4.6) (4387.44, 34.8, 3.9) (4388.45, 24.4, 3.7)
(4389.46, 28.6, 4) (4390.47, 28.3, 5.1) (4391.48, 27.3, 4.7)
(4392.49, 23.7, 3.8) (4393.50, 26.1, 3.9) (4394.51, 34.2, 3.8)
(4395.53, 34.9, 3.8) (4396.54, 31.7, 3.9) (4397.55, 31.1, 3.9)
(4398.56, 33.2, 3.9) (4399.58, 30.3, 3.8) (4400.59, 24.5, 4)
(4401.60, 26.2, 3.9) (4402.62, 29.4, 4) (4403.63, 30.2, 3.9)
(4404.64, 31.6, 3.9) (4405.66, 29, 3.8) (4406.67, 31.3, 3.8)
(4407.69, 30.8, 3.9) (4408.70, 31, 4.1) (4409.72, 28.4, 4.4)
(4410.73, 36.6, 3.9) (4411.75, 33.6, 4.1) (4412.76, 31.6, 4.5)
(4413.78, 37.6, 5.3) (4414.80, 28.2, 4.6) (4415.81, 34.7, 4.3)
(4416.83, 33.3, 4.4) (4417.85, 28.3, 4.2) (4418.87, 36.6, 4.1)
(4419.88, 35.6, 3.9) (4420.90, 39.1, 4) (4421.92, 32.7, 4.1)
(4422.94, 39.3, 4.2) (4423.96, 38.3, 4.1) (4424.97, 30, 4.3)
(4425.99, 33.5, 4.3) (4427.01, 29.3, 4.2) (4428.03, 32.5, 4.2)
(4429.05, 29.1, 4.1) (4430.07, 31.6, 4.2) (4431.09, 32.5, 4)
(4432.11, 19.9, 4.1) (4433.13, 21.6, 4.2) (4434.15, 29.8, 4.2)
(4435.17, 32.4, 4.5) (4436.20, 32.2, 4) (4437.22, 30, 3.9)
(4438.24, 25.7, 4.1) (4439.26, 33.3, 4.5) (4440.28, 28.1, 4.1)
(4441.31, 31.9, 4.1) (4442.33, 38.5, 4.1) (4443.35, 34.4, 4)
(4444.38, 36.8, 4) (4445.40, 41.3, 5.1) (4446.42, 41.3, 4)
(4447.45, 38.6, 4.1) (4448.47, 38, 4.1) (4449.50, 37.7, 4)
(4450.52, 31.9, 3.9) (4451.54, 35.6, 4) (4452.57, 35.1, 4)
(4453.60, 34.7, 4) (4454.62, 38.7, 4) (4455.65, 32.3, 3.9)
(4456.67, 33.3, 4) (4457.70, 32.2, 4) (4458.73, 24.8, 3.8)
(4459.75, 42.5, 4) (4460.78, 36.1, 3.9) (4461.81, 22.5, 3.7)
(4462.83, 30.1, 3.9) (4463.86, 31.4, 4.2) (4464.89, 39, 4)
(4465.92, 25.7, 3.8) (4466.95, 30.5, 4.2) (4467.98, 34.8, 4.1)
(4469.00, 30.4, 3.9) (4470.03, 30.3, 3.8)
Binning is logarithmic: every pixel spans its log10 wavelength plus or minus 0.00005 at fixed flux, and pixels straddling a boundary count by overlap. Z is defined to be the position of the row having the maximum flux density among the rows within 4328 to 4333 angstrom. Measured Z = 4329.23 angstrom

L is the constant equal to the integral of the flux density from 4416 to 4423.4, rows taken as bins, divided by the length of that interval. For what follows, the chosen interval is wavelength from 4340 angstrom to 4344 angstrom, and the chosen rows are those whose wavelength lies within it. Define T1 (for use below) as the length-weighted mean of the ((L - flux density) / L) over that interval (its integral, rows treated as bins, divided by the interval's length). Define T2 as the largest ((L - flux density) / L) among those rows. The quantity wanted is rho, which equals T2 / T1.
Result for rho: 1.48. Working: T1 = 0.26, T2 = 0.39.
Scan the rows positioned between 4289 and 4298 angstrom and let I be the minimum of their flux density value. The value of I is 19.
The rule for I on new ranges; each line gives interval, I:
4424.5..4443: 19.9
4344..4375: 18.8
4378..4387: 21.4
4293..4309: 9.2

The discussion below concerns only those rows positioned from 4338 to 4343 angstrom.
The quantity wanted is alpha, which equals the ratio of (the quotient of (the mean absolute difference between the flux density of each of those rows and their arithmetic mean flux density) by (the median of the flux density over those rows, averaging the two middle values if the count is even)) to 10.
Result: 0.0117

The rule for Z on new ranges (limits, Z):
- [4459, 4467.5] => 4459.75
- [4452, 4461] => 4459.75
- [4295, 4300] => 4299.43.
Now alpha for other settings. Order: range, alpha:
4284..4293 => 0.0111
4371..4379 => 0.0099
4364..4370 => 0.0098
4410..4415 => 0.0086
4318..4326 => 0.0062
